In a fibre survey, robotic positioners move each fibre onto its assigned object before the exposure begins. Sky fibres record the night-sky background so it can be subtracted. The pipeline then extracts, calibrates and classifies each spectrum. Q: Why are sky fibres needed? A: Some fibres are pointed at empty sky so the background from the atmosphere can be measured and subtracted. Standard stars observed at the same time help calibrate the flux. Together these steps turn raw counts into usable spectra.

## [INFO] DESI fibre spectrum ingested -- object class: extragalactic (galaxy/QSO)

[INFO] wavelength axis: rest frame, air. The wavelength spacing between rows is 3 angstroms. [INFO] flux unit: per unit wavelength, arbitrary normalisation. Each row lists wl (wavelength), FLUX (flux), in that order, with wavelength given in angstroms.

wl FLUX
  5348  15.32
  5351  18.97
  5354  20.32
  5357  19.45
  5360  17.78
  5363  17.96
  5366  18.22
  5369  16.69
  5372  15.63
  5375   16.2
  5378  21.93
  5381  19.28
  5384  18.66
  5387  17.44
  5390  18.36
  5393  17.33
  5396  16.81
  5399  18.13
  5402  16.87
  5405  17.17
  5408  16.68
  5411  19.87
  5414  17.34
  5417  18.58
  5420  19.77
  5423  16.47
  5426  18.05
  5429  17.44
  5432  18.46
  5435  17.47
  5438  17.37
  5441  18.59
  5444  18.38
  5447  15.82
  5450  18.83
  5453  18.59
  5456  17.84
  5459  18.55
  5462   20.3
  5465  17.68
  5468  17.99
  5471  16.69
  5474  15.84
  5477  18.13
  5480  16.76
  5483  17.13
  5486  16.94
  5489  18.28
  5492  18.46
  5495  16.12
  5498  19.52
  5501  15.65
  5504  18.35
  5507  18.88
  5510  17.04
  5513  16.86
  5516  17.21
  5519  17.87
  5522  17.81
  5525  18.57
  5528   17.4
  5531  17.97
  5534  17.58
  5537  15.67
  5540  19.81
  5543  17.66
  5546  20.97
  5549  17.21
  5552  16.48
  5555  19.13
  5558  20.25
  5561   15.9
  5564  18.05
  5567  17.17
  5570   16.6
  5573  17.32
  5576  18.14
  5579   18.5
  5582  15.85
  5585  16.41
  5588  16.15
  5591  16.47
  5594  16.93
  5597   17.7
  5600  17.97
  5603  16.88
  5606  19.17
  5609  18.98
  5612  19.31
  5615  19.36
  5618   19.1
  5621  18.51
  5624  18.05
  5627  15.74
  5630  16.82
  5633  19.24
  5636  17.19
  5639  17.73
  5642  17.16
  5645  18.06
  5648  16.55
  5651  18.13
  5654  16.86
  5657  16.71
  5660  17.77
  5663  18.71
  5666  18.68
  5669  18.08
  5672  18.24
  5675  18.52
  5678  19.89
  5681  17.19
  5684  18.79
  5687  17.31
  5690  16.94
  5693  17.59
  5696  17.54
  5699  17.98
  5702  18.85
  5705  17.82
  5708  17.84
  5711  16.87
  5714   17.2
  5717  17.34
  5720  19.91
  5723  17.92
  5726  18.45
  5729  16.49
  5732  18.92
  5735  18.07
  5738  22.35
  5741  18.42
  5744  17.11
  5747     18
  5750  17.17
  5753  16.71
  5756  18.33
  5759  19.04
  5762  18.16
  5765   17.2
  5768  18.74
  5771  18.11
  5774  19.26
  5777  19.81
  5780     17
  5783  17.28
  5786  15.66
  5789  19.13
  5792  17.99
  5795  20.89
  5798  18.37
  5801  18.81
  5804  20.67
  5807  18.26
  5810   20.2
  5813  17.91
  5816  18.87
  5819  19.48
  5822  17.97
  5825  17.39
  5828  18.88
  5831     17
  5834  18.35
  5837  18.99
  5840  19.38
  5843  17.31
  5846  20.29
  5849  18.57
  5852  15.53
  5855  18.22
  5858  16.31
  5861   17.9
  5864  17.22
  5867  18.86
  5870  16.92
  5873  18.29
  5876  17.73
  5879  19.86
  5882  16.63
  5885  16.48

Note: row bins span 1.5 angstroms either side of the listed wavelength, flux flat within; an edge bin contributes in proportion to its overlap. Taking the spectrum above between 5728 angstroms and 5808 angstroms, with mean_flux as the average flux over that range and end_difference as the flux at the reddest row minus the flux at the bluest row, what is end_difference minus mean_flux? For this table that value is -16.6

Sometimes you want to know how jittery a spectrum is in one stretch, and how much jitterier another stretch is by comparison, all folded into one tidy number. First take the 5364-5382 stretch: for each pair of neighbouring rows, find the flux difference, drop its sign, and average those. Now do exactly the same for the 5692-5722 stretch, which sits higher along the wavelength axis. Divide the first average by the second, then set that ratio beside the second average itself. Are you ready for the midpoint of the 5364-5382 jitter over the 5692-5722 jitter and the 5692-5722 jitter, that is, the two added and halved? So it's 1.97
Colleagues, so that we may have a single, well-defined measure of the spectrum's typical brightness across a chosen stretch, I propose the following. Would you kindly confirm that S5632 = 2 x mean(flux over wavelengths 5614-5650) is 35.6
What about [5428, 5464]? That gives 36.3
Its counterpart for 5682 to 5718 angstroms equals 35.3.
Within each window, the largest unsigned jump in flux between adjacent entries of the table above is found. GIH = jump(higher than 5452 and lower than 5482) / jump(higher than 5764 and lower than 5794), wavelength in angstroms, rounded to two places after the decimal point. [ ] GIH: 0.76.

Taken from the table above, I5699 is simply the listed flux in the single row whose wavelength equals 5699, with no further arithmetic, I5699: 17.98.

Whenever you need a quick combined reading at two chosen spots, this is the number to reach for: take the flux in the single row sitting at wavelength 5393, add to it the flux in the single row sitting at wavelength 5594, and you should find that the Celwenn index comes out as 34.3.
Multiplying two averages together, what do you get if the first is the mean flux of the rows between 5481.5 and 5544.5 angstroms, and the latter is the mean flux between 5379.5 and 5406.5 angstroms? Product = 314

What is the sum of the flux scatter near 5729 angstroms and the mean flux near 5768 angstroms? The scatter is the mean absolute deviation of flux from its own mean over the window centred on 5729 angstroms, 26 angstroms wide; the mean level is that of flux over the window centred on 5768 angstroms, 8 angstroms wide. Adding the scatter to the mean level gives 19.2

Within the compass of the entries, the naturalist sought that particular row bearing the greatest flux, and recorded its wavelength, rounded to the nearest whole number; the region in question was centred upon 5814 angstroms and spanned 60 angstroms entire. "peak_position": 5795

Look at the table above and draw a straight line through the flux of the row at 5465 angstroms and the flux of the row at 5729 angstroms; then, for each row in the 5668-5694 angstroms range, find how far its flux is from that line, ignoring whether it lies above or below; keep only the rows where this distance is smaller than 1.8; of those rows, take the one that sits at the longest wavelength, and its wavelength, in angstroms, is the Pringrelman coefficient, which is 5693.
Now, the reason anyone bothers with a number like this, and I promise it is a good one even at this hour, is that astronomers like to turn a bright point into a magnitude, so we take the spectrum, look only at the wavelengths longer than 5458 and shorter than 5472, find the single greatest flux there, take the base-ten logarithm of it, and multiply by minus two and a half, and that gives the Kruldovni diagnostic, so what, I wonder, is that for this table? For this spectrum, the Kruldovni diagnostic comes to -3.27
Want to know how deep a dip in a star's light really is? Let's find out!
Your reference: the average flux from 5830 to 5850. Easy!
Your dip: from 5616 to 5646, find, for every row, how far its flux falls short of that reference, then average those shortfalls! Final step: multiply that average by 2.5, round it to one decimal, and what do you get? 2.0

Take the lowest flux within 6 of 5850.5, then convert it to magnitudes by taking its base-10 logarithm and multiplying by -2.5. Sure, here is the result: -2.98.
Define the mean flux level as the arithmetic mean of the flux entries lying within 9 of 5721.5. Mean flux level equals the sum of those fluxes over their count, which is 17.9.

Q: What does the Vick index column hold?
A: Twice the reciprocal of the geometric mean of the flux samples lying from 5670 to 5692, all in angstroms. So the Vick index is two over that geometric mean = 0.110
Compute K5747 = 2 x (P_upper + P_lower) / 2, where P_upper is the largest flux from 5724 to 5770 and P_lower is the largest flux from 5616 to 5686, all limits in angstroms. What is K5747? 42.2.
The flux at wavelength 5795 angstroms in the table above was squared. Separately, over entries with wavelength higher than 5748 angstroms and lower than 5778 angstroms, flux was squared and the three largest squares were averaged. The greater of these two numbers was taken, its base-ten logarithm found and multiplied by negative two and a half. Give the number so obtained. -6.60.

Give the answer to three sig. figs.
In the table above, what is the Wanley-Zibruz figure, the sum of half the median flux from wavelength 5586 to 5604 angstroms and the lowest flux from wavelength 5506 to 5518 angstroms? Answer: 25.3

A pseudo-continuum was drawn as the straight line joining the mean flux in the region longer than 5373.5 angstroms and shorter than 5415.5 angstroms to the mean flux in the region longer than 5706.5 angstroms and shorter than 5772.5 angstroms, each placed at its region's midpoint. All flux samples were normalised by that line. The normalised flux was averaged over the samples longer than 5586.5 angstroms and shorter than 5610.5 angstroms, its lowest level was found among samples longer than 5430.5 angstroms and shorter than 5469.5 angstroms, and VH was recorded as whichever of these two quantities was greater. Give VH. 0.970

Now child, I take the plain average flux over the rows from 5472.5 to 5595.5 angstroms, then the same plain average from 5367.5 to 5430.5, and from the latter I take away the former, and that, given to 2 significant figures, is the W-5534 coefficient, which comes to 0.31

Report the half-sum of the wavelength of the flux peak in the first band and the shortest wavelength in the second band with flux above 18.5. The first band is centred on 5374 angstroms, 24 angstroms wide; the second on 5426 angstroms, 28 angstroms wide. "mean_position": 5397.5 angstroms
